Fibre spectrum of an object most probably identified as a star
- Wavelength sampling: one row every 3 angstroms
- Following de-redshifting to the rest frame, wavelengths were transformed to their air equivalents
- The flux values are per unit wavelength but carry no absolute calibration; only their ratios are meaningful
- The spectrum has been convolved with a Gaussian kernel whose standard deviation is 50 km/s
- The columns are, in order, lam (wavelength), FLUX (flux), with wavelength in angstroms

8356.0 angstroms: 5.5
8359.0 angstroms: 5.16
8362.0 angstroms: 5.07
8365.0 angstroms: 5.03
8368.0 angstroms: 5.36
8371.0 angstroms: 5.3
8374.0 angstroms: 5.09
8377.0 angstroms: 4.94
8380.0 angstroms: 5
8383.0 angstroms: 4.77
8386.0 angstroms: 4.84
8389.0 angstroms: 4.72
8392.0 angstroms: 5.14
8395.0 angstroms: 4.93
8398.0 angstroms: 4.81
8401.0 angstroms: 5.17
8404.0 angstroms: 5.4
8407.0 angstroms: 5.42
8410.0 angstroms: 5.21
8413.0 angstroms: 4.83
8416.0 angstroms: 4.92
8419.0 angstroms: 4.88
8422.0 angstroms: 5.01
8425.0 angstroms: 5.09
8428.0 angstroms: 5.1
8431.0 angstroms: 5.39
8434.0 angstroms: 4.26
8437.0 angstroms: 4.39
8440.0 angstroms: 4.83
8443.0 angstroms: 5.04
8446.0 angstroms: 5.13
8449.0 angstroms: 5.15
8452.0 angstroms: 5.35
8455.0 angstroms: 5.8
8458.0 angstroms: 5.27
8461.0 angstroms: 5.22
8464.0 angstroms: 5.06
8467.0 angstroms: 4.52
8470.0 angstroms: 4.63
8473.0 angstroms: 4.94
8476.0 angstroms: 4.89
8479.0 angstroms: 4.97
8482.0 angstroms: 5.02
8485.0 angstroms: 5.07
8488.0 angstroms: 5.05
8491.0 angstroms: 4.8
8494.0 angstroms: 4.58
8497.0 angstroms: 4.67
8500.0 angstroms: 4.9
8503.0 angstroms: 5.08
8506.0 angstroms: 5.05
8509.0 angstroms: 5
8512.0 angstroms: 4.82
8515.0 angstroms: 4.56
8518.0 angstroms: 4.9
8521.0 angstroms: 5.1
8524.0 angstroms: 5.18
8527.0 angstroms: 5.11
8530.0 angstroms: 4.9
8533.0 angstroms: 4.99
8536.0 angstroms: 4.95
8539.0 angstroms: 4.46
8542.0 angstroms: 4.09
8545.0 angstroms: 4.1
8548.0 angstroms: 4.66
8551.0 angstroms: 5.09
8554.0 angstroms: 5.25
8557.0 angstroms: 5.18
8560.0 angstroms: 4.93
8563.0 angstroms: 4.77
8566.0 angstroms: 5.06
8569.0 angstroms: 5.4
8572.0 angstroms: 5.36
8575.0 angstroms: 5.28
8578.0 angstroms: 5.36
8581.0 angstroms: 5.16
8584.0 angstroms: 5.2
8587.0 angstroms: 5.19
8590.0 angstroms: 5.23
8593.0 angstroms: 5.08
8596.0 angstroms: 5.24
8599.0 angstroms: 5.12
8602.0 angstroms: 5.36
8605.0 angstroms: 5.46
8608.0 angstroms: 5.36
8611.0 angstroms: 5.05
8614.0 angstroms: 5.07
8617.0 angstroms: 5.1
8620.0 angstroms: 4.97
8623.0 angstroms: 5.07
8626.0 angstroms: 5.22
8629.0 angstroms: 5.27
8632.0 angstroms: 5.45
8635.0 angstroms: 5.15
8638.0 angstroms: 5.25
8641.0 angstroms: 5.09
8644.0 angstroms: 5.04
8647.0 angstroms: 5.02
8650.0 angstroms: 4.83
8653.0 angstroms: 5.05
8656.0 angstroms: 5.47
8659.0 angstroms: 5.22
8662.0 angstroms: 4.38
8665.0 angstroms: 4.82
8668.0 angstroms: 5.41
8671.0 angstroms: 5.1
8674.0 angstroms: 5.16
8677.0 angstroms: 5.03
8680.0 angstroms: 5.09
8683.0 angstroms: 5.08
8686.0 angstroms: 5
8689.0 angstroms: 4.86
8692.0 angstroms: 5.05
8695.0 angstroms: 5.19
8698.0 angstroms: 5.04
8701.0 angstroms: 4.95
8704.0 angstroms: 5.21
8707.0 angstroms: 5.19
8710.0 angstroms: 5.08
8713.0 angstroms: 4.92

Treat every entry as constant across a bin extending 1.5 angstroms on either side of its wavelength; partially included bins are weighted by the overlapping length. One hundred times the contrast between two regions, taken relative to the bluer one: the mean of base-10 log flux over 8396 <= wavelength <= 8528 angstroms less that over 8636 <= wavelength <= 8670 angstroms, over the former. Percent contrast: -0.8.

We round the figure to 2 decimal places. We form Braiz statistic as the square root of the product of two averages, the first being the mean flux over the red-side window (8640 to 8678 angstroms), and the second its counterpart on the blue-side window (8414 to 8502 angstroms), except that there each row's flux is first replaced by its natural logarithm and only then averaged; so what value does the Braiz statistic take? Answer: 2.84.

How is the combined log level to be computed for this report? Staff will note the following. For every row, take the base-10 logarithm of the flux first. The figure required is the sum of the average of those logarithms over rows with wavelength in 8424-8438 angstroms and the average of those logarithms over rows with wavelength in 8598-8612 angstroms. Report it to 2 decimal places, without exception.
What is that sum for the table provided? 1.41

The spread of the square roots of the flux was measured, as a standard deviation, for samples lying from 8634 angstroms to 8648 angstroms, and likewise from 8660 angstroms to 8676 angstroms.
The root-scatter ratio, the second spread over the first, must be 4.3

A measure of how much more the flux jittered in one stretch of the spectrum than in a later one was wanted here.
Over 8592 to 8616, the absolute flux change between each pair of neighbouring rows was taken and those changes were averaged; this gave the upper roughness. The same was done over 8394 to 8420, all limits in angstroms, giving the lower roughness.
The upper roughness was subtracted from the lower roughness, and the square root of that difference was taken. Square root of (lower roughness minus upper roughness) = 0.18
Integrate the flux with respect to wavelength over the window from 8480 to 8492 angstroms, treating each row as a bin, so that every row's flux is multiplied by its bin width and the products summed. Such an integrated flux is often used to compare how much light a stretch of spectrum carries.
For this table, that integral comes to 60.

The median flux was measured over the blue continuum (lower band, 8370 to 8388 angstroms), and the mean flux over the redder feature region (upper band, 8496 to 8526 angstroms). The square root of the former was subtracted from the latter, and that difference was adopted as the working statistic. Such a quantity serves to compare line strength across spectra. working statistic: 2.70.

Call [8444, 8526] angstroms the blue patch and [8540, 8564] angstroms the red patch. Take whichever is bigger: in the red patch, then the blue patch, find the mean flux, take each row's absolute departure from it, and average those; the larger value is 0.357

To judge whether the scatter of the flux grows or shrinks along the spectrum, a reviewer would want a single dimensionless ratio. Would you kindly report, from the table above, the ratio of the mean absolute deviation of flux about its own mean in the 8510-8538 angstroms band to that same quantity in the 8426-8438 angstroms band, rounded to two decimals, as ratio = 0.29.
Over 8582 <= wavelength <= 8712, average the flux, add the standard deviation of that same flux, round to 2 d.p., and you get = 5.31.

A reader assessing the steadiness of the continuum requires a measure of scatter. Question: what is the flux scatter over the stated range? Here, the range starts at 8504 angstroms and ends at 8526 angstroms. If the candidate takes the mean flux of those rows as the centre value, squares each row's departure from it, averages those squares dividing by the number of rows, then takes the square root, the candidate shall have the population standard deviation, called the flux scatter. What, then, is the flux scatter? 0.19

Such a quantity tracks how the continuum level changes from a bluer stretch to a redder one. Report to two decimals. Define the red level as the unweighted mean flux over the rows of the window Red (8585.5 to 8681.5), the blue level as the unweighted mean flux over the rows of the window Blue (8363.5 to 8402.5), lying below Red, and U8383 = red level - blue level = 0.13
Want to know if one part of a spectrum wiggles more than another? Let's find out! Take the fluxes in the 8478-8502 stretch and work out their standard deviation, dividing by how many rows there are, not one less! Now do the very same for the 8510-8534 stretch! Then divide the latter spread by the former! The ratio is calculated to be 1.1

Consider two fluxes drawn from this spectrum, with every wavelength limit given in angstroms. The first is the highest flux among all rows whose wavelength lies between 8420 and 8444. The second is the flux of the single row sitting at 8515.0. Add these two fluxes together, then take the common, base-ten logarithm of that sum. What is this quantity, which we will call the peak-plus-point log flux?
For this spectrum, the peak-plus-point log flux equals 1.00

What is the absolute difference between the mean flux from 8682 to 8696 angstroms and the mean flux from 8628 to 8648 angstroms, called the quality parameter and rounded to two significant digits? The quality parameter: 0.15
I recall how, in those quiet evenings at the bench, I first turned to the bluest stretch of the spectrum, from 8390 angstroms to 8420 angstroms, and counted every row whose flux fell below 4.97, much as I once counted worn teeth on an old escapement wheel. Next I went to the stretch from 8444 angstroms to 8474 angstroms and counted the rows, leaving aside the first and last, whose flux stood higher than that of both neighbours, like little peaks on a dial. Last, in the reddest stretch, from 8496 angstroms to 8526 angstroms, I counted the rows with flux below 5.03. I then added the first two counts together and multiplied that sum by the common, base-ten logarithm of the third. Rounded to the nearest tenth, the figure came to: 4.7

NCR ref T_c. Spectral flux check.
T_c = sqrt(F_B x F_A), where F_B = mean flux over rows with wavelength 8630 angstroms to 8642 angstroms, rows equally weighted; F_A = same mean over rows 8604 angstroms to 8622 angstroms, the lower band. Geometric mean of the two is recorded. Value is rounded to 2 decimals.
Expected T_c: 5.20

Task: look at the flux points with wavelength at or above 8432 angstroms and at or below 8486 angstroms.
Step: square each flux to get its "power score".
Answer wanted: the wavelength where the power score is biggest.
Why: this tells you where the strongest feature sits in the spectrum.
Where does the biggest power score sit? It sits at 8455.0 angstroms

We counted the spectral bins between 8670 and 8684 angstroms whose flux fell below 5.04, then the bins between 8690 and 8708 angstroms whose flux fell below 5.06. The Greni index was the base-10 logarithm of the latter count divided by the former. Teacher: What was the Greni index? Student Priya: 0.5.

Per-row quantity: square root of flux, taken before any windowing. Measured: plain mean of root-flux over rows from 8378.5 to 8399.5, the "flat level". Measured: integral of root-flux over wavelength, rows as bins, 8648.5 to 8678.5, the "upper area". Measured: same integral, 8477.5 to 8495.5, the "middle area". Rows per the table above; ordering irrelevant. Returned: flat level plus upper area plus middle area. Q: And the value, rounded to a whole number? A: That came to 109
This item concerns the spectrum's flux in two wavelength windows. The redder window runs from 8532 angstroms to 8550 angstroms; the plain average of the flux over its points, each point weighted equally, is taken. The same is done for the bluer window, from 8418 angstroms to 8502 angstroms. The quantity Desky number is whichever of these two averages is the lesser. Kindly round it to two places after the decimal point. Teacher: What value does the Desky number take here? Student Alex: 4.54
